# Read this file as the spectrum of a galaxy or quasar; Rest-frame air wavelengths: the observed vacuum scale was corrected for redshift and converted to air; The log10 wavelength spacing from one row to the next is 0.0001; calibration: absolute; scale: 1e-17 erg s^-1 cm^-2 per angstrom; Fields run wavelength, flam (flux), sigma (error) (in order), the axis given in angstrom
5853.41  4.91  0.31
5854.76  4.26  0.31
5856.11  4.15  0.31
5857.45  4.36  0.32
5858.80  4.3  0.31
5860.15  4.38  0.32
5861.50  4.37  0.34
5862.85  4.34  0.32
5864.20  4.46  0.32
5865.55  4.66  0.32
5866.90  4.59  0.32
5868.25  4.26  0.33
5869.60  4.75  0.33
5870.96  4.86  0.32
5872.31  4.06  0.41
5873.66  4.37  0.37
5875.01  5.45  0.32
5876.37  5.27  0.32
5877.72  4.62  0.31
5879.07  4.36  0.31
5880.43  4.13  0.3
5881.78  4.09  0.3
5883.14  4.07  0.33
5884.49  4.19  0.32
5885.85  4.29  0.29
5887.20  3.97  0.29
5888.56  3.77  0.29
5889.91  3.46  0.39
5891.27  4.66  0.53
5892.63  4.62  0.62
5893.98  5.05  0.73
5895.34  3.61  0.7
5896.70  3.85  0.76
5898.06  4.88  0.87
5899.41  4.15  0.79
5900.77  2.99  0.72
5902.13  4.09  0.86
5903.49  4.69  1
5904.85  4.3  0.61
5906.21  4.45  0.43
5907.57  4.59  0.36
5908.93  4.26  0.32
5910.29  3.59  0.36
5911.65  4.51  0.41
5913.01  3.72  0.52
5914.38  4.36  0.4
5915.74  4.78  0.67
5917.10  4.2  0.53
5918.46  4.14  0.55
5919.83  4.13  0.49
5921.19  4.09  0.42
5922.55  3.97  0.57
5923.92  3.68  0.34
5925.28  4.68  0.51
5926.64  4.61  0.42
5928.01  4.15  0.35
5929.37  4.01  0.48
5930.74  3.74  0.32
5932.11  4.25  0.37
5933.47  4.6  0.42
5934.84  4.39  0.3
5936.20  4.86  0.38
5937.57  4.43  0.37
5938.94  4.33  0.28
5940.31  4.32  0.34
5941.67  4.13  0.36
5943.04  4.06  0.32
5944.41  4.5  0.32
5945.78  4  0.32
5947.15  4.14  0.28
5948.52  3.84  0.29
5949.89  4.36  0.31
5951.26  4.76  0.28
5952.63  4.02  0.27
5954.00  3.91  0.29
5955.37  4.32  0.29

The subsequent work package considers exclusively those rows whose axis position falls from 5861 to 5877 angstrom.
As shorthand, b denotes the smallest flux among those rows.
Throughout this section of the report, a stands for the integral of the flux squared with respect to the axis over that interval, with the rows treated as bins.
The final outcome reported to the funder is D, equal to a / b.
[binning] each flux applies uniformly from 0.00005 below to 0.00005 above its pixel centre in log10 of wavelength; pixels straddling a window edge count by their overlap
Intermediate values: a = 344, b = 4.06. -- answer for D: 84.7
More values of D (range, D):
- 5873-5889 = 82.8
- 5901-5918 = 86.6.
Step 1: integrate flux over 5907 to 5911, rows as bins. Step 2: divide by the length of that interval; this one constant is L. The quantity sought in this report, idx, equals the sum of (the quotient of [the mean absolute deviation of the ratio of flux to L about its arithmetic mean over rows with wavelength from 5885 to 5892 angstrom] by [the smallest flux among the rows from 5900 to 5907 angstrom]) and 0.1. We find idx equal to 0.129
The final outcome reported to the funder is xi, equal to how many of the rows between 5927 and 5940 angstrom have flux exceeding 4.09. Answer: 7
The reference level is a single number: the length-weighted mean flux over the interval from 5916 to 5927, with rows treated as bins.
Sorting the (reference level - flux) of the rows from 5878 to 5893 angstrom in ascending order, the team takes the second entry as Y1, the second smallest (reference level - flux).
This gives -0.42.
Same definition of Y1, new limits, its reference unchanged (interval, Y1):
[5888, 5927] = -0.68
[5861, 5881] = -1.07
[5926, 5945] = -0.41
